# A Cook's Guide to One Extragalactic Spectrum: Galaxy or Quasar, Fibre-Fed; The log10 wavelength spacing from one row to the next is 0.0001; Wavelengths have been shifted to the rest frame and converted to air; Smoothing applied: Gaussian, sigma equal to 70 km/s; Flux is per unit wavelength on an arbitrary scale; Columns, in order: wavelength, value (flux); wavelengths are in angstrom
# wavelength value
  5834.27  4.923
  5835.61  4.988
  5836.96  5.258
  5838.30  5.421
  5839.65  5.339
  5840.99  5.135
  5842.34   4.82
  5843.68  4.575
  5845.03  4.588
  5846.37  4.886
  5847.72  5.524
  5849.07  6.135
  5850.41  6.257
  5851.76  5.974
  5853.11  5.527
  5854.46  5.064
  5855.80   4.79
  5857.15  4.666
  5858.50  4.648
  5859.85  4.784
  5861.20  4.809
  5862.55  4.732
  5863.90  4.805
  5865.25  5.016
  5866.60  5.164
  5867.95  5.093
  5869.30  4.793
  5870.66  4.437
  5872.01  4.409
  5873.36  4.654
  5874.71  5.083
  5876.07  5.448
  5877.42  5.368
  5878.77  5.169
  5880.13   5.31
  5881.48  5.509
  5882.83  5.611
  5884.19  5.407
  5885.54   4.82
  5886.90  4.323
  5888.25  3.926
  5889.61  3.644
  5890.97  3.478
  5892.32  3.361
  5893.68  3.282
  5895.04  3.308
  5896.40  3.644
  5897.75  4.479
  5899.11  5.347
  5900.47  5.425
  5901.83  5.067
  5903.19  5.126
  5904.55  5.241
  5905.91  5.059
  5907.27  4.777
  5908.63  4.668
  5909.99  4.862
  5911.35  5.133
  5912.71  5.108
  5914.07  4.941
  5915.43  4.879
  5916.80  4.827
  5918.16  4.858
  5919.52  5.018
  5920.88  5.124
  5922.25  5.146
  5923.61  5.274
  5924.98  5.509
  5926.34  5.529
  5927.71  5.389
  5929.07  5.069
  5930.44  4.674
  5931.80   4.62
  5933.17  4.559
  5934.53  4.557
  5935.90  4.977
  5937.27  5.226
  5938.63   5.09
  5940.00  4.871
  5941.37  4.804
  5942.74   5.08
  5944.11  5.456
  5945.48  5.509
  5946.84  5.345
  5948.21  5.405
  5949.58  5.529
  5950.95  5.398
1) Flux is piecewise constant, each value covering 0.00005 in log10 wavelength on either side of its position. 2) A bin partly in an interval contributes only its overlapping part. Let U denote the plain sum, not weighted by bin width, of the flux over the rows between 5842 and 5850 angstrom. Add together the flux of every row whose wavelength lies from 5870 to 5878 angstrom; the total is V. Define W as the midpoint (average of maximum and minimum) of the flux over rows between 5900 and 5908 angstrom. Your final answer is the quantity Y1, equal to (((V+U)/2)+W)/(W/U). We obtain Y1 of 210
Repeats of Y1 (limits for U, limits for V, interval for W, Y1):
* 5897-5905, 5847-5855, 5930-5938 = 235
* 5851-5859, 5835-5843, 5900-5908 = 216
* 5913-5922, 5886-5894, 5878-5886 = 176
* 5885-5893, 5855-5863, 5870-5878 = 148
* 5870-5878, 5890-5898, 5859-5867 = 181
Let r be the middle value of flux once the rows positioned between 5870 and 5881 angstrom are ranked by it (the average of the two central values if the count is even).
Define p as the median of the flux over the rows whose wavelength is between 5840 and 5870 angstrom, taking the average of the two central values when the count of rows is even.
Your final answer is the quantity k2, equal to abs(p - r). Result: 0.27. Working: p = 4.85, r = 5.13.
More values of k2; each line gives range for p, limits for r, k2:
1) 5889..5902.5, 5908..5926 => 1.37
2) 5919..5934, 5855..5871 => 0.33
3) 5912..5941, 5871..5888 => 0.22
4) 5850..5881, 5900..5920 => 0.00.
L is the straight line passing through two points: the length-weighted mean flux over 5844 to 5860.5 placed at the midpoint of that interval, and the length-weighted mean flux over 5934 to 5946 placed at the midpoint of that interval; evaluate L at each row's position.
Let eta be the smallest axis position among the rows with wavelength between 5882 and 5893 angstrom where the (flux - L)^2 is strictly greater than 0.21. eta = 5886.90 angstrom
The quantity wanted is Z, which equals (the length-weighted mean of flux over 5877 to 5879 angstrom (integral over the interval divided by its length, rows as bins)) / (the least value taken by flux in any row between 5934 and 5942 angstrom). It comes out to 1.16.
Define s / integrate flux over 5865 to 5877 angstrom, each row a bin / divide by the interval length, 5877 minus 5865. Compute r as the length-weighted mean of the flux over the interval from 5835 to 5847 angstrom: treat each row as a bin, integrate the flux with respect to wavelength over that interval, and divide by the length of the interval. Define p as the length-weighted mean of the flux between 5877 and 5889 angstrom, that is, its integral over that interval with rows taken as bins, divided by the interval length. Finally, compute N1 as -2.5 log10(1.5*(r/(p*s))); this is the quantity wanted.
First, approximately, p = 5.04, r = 5.00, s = 4.90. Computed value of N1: 1.29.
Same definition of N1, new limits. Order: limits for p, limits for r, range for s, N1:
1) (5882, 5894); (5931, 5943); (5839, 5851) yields 1.21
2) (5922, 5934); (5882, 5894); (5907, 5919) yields 1.48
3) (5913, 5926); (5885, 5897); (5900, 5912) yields 1.65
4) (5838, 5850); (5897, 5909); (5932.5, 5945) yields 1.33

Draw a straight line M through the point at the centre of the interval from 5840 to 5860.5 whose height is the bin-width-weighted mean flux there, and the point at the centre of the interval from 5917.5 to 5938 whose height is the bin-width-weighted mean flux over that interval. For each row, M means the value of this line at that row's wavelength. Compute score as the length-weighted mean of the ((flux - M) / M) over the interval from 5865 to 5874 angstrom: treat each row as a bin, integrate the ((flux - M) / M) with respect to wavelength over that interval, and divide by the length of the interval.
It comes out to -0.067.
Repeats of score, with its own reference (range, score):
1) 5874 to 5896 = -0.109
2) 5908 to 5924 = -0.015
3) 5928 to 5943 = -0.030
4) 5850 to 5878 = -0.025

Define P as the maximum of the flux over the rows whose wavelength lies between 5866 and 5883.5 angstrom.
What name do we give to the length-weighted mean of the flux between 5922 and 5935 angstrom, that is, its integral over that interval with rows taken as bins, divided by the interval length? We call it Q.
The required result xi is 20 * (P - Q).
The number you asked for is 11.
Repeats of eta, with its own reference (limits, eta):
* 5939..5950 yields 5945.48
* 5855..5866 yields 5857.15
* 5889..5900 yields 5889.61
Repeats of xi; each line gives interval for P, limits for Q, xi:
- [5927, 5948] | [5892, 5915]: 17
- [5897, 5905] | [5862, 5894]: 14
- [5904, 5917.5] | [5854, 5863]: 9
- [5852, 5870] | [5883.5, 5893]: 28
